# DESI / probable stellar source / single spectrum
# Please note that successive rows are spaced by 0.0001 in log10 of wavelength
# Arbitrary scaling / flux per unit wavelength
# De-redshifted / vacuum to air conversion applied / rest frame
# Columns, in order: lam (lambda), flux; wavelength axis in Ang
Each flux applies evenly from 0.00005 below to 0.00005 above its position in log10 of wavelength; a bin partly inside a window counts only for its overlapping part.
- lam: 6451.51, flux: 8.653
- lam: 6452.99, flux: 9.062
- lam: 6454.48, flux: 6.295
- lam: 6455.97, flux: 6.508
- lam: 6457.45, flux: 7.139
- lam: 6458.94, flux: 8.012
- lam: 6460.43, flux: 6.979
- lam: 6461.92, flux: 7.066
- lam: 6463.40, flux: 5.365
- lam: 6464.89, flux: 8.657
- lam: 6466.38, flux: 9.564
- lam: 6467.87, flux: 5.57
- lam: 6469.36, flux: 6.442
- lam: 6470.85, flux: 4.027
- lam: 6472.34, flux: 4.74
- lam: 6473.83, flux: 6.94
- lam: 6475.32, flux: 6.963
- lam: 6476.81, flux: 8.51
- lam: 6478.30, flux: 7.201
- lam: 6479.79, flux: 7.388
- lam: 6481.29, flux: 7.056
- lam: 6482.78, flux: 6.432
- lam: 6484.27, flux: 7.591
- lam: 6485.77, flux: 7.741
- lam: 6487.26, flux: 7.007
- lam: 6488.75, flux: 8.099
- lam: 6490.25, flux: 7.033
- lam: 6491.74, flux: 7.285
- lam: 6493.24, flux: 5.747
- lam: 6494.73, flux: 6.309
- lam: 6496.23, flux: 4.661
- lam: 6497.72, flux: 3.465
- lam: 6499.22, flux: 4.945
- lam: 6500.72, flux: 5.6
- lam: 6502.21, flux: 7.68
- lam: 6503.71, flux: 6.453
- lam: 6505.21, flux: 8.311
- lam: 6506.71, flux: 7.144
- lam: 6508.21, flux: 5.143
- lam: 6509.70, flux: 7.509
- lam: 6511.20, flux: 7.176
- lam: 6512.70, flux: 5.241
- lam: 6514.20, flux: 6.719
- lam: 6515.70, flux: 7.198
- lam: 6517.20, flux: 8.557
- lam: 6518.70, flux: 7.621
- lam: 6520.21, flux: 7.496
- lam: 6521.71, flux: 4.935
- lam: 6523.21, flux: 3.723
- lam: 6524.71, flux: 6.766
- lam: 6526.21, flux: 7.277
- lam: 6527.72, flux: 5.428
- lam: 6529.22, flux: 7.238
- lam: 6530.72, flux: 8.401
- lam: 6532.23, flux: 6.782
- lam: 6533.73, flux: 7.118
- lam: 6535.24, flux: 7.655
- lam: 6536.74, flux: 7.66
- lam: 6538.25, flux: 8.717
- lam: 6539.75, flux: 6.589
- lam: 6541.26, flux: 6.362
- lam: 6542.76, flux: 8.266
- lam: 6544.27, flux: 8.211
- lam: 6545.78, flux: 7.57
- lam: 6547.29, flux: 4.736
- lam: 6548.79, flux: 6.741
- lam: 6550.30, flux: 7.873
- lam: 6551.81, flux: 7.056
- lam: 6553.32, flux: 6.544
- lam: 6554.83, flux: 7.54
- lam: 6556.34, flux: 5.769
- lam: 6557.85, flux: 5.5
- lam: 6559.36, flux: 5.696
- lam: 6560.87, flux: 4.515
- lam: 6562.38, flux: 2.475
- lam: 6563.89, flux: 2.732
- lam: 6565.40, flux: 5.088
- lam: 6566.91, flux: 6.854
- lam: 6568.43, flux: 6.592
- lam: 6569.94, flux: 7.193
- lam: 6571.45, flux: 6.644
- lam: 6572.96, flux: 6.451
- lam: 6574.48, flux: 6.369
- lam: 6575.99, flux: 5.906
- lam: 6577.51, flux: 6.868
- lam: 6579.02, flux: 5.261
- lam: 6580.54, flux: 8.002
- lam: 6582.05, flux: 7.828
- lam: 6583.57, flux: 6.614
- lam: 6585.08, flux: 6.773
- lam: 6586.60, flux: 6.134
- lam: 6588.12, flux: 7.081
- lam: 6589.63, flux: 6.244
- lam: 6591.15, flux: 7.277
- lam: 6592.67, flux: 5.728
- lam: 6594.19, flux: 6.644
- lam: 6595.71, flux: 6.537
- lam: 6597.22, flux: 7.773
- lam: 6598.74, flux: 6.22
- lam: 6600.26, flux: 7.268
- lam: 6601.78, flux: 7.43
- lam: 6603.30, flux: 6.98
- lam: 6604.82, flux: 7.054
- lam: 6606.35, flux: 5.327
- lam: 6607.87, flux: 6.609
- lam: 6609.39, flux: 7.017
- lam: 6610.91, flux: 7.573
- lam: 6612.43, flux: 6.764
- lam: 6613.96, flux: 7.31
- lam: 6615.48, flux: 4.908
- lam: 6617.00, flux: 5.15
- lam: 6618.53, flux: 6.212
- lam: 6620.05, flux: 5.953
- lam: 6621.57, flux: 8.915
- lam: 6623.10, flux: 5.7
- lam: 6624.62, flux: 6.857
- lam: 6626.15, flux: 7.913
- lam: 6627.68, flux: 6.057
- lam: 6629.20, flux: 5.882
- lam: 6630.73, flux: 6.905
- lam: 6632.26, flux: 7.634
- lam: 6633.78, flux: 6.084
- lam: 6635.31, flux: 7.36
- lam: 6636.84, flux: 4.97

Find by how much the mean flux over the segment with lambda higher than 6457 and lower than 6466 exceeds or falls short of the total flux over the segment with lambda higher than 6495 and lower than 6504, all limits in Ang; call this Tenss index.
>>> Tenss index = -26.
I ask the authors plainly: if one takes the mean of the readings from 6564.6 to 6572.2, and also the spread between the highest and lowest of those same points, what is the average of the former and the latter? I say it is 4.3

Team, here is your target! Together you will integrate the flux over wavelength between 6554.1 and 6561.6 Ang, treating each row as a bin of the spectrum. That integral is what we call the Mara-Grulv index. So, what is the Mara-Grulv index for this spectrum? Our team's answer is 44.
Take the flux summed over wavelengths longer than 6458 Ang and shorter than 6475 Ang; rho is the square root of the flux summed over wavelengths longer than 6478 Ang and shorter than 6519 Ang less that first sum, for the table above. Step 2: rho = 10.7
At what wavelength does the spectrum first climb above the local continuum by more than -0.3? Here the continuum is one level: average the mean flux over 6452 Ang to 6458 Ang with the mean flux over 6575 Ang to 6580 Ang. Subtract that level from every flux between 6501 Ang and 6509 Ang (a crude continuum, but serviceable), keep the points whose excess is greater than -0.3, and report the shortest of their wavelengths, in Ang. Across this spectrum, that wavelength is 6502.21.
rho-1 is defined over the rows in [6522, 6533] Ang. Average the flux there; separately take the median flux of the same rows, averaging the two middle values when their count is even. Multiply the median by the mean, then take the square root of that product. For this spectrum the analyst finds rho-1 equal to 6.6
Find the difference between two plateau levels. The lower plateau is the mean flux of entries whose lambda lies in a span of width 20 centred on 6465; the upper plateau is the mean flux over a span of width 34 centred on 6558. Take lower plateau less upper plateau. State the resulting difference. 0.5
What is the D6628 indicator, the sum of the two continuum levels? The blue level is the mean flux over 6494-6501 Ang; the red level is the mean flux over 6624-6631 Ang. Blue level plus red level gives 11.7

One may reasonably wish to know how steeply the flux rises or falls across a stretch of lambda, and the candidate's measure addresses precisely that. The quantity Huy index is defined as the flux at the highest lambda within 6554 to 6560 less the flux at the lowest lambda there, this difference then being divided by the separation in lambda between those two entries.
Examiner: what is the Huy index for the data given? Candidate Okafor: -0.4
